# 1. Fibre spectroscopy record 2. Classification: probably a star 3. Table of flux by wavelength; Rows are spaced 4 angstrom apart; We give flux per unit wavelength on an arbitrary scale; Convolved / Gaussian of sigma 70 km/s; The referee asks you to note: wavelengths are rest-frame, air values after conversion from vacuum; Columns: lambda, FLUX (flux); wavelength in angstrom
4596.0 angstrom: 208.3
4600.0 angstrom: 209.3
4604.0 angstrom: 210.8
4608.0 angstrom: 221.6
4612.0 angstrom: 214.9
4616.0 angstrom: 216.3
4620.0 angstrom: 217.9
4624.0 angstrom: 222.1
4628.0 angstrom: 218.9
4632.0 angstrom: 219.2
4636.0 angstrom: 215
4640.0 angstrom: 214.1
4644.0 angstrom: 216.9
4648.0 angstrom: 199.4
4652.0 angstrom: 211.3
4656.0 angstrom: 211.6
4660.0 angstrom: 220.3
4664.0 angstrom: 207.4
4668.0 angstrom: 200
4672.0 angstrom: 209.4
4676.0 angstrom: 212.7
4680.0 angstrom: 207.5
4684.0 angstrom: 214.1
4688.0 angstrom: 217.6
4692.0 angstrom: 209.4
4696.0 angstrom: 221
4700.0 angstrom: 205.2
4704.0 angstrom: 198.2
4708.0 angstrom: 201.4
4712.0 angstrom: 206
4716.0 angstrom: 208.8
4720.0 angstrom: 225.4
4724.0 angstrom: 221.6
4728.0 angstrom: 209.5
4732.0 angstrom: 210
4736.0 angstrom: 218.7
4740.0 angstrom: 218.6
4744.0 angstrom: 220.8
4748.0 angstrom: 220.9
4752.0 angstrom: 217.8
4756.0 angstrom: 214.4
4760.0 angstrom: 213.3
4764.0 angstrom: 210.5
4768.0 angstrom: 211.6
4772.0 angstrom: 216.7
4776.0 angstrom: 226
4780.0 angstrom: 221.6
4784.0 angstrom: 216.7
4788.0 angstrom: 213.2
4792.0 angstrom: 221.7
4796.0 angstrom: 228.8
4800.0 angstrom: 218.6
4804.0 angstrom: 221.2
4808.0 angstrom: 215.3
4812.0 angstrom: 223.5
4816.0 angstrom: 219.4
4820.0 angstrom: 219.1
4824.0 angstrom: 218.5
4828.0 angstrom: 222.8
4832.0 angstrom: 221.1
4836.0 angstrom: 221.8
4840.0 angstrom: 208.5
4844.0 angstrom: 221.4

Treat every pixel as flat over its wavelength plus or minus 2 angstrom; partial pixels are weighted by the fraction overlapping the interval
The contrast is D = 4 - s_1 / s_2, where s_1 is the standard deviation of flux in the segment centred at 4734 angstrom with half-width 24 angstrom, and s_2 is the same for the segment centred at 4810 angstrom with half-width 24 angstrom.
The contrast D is 2.5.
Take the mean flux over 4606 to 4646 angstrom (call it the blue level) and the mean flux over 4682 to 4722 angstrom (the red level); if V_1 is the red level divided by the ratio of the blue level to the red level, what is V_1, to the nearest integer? 204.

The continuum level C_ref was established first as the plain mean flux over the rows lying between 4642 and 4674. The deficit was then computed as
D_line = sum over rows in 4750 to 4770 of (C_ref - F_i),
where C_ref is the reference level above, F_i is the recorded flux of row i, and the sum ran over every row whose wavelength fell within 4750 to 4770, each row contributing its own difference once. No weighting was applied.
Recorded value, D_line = -20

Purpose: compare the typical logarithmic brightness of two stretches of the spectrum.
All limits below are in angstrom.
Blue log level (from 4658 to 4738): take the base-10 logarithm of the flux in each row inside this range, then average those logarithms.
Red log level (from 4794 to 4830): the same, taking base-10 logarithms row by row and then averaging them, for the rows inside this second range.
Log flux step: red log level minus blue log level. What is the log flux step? 0.0195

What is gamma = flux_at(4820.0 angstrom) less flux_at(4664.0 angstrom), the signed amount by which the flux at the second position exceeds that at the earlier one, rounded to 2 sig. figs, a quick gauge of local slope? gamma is 12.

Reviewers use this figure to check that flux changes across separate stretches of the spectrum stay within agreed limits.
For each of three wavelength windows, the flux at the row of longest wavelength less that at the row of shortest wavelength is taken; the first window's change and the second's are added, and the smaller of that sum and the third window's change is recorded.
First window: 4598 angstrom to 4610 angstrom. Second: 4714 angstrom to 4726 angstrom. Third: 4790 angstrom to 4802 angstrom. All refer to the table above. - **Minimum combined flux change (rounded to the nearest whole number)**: -3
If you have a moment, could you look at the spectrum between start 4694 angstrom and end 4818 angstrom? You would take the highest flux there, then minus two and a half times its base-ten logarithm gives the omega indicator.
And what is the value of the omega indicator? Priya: -5.90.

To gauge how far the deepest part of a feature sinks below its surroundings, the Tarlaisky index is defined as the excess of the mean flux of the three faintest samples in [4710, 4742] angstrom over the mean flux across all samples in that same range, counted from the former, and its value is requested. -6.7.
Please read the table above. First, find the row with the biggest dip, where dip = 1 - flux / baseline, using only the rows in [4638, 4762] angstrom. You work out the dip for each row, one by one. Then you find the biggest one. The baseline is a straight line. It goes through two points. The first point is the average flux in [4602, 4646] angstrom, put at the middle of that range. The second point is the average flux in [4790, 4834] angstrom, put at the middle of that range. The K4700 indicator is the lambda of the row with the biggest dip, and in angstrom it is 4704.0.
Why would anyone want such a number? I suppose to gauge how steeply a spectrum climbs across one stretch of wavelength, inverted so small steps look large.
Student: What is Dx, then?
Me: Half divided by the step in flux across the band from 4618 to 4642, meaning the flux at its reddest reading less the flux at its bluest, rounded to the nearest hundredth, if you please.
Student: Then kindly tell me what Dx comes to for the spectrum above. -0.13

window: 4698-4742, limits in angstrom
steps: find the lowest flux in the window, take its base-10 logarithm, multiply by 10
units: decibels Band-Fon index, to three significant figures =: 23.0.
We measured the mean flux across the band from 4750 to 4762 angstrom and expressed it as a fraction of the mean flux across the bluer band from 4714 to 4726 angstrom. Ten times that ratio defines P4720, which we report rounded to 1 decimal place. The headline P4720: 9.8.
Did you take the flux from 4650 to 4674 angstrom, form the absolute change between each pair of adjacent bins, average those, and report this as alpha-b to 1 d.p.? 7.7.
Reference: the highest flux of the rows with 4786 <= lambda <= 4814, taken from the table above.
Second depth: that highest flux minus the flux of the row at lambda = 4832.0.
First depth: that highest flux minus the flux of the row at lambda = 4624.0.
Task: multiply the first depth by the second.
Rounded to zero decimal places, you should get 52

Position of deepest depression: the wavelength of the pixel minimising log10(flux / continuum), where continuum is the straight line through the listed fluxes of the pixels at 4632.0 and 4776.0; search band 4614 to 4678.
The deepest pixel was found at 4668.0 angstrom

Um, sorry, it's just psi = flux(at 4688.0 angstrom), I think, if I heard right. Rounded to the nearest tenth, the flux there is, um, 217.6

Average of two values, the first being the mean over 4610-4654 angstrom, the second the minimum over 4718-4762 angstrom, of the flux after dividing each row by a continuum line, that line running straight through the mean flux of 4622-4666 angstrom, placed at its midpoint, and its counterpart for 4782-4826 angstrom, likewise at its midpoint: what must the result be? 0.986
